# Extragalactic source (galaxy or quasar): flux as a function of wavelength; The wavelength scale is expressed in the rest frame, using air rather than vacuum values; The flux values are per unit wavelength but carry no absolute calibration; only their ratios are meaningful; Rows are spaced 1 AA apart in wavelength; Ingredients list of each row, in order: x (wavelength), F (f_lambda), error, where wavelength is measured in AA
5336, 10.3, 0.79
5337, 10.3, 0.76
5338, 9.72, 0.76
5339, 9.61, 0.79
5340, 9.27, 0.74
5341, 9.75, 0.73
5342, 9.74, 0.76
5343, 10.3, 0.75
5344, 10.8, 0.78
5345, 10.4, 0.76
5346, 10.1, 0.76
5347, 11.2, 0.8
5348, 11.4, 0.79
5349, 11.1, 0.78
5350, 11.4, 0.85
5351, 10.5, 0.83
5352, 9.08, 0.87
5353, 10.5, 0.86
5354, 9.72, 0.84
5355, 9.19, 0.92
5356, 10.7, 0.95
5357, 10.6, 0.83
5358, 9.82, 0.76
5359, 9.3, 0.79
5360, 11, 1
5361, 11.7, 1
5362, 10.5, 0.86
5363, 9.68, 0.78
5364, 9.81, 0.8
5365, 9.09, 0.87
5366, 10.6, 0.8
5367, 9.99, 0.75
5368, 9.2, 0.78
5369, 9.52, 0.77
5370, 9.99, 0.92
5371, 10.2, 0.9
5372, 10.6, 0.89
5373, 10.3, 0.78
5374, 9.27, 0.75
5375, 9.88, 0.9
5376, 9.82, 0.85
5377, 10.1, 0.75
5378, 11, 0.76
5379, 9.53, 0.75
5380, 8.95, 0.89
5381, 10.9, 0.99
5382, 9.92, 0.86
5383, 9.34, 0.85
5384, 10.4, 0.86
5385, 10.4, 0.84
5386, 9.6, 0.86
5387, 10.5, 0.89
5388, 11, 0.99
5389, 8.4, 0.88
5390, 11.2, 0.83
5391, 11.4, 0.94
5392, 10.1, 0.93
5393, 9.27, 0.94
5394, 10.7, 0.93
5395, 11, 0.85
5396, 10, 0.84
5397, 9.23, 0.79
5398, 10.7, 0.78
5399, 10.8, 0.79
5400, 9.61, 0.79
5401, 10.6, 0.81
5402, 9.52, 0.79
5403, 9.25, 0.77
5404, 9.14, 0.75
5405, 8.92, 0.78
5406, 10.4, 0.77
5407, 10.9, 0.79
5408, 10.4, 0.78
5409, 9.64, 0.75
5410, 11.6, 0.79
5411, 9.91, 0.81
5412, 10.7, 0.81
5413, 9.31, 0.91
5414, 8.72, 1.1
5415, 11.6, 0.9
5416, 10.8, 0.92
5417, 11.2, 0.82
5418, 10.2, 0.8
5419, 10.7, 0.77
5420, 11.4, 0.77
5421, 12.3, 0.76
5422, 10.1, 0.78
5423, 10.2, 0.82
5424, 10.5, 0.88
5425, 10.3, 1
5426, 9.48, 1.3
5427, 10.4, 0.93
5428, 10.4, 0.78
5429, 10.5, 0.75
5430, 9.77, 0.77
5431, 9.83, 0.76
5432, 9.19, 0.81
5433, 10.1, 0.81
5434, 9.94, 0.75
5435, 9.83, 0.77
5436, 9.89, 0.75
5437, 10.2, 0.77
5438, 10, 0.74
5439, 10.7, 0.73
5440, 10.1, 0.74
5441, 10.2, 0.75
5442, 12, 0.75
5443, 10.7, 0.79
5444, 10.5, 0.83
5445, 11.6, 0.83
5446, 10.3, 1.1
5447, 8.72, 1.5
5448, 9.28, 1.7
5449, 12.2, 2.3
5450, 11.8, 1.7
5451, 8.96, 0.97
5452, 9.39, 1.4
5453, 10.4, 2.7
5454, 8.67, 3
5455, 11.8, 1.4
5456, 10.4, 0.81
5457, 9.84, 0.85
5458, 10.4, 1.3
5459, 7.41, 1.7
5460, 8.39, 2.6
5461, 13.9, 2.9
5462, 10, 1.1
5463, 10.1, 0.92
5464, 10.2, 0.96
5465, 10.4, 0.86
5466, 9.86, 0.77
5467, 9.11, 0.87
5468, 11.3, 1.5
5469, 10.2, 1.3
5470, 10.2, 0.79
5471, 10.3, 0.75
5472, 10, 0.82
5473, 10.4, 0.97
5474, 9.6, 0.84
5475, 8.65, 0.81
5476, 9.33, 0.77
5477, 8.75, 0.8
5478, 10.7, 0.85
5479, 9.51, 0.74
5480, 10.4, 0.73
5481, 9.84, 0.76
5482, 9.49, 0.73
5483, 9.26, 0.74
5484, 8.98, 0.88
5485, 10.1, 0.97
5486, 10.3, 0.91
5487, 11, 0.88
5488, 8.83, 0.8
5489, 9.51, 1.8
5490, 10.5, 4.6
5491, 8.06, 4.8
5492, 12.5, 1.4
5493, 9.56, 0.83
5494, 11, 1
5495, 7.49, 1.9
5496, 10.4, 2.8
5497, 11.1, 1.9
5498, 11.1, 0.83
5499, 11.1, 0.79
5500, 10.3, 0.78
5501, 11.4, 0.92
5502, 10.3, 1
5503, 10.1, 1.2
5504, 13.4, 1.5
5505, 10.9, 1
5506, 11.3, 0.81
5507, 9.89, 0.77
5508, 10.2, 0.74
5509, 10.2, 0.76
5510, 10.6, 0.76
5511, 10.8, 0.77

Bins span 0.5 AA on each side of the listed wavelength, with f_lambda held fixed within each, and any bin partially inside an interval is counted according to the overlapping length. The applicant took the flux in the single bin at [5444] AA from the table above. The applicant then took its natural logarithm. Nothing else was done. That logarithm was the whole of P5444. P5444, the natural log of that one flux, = 2.35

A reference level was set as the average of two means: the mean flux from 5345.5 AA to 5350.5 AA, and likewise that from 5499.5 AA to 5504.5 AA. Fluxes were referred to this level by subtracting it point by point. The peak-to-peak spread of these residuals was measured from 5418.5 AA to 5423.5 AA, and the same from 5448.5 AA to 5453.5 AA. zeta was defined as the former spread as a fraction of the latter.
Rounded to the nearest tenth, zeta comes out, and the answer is 0.7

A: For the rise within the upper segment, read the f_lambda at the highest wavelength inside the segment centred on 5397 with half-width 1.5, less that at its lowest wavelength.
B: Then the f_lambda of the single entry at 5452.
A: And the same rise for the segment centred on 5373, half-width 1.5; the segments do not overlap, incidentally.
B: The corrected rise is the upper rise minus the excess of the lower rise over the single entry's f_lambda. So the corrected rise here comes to 11.4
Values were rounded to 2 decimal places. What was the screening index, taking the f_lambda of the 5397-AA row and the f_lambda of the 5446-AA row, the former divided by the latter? 0.90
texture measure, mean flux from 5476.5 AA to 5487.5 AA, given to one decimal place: 9.8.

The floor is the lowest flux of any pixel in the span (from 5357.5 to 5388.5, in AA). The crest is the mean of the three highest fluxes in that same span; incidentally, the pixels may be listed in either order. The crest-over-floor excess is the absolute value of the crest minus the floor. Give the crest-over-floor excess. 2.3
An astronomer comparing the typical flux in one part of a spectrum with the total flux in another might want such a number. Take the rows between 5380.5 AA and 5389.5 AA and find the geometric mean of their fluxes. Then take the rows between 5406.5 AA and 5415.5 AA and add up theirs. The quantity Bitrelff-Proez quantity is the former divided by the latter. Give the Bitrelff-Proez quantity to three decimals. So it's 0.108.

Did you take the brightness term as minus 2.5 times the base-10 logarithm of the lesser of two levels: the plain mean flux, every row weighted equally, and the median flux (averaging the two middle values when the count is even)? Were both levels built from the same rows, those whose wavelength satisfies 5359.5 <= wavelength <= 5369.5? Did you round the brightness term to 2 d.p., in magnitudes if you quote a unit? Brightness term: -2.49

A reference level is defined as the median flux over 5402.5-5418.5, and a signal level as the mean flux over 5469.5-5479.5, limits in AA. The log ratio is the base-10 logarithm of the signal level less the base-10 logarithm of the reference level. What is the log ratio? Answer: -0.024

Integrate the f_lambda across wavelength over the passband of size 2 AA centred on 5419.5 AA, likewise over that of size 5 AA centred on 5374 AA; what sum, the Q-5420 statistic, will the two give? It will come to 72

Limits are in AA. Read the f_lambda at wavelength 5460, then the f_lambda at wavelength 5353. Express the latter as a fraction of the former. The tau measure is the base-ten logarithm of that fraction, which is 0.10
